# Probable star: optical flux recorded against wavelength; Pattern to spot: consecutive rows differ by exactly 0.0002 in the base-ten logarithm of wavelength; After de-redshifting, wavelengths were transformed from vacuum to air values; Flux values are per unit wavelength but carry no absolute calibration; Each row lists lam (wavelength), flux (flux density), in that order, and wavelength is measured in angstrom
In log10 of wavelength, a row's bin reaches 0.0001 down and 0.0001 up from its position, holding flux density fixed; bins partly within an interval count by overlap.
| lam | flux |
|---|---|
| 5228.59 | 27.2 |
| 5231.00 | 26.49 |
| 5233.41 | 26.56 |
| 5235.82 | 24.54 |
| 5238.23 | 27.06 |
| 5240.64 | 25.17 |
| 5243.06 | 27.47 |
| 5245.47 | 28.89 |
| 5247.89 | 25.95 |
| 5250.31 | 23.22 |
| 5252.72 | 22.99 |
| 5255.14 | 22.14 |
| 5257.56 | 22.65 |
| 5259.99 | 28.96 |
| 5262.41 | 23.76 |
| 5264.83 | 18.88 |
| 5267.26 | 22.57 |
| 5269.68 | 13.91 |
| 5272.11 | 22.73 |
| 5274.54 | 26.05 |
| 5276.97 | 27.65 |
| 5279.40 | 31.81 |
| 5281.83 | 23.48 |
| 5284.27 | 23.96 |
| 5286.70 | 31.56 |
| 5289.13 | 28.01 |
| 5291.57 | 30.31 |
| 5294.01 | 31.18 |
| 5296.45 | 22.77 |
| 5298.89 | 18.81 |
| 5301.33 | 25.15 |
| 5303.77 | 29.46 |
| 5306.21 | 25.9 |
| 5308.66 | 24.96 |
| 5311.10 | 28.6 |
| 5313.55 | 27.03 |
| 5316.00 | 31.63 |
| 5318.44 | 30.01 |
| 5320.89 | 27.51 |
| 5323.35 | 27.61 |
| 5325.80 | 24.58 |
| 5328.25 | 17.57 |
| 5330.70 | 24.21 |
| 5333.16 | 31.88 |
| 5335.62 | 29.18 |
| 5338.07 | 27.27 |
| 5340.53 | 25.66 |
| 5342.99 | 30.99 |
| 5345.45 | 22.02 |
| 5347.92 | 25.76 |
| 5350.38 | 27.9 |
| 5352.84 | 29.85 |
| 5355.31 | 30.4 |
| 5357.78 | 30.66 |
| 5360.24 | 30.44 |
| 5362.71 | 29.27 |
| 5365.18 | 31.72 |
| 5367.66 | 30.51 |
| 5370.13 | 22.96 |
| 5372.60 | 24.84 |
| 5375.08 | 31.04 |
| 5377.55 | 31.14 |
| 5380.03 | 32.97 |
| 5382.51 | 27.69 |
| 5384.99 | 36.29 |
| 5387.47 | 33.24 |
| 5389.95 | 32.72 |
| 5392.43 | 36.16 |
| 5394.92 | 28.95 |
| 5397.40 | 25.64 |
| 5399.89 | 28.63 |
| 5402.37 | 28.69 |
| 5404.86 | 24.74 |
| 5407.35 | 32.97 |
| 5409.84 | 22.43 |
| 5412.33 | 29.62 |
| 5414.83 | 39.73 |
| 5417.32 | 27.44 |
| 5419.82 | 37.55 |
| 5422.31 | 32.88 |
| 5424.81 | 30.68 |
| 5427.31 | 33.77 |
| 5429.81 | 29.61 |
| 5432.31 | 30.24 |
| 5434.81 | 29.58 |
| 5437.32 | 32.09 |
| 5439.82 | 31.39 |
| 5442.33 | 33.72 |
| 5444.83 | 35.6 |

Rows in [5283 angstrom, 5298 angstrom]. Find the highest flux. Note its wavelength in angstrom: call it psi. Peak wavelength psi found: 5286.70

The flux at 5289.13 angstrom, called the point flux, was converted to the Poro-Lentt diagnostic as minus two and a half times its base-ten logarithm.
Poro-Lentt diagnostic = -3.62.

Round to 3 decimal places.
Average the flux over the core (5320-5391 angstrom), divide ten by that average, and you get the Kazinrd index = 0.350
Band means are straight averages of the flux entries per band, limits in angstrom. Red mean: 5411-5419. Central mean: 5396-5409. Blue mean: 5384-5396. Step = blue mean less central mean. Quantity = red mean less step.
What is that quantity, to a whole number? 27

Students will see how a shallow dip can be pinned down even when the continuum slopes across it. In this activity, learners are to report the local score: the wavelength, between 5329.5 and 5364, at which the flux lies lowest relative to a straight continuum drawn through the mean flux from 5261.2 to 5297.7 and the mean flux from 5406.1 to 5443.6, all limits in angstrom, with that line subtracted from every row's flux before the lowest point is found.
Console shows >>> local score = 5345.45 angstrom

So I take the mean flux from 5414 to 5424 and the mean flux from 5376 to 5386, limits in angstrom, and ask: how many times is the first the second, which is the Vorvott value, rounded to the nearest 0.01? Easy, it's 1.07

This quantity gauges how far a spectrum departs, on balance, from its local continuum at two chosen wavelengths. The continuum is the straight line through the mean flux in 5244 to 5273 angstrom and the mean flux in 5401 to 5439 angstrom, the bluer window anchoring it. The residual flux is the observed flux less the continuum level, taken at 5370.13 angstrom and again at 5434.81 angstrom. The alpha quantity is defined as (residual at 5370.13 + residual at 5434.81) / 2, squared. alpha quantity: 14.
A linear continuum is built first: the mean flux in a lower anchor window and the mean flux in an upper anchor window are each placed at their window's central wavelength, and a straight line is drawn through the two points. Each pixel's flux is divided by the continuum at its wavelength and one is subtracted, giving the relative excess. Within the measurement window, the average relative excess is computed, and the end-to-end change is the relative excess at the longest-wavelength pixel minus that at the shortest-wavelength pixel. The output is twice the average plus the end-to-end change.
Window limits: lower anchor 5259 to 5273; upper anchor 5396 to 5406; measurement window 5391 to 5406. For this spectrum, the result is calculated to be -0.30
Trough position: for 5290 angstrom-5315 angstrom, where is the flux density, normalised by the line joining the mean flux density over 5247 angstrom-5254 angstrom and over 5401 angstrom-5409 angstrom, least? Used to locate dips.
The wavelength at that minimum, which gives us 5298.89 angstrom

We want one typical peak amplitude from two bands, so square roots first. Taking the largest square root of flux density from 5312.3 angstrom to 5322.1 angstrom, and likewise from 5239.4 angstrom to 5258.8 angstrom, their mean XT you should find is 5.50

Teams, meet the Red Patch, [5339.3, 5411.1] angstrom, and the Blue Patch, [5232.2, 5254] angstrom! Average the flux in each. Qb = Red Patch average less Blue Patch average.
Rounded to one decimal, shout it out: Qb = 3.4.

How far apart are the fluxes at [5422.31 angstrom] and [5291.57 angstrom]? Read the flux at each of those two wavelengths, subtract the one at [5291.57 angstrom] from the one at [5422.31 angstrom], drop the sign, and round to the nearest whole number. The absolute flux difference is 3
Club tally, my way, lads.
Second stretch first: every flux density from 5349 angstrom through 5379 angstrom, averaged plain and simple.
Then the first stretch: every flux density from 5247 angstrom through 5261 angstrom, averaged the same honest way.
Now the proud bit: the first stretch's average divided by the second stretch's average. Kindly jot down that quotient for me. 0.83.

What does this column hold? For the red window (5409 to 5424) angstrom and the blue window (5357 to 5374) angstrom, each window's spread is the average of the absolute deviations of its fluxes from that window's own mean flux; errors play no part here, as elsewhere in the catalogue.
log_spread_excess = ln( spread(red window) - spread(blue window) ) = 0.88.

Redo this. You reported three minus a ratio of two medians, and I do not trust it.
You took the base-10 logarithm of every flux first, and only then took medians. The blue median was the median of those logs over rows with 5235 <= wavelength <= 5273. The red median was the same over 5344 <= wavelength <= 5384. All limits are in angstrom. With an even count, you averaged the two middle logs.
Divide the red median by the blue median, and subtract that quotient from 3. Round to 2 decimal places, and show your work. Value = 1.92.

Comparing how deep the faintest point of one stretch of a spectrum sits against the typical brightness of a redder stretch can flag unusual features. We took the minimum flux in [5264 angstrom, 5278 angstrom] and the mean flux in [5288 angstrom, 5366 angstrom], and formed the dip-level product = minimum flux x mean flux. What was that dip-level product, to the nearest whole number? 382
